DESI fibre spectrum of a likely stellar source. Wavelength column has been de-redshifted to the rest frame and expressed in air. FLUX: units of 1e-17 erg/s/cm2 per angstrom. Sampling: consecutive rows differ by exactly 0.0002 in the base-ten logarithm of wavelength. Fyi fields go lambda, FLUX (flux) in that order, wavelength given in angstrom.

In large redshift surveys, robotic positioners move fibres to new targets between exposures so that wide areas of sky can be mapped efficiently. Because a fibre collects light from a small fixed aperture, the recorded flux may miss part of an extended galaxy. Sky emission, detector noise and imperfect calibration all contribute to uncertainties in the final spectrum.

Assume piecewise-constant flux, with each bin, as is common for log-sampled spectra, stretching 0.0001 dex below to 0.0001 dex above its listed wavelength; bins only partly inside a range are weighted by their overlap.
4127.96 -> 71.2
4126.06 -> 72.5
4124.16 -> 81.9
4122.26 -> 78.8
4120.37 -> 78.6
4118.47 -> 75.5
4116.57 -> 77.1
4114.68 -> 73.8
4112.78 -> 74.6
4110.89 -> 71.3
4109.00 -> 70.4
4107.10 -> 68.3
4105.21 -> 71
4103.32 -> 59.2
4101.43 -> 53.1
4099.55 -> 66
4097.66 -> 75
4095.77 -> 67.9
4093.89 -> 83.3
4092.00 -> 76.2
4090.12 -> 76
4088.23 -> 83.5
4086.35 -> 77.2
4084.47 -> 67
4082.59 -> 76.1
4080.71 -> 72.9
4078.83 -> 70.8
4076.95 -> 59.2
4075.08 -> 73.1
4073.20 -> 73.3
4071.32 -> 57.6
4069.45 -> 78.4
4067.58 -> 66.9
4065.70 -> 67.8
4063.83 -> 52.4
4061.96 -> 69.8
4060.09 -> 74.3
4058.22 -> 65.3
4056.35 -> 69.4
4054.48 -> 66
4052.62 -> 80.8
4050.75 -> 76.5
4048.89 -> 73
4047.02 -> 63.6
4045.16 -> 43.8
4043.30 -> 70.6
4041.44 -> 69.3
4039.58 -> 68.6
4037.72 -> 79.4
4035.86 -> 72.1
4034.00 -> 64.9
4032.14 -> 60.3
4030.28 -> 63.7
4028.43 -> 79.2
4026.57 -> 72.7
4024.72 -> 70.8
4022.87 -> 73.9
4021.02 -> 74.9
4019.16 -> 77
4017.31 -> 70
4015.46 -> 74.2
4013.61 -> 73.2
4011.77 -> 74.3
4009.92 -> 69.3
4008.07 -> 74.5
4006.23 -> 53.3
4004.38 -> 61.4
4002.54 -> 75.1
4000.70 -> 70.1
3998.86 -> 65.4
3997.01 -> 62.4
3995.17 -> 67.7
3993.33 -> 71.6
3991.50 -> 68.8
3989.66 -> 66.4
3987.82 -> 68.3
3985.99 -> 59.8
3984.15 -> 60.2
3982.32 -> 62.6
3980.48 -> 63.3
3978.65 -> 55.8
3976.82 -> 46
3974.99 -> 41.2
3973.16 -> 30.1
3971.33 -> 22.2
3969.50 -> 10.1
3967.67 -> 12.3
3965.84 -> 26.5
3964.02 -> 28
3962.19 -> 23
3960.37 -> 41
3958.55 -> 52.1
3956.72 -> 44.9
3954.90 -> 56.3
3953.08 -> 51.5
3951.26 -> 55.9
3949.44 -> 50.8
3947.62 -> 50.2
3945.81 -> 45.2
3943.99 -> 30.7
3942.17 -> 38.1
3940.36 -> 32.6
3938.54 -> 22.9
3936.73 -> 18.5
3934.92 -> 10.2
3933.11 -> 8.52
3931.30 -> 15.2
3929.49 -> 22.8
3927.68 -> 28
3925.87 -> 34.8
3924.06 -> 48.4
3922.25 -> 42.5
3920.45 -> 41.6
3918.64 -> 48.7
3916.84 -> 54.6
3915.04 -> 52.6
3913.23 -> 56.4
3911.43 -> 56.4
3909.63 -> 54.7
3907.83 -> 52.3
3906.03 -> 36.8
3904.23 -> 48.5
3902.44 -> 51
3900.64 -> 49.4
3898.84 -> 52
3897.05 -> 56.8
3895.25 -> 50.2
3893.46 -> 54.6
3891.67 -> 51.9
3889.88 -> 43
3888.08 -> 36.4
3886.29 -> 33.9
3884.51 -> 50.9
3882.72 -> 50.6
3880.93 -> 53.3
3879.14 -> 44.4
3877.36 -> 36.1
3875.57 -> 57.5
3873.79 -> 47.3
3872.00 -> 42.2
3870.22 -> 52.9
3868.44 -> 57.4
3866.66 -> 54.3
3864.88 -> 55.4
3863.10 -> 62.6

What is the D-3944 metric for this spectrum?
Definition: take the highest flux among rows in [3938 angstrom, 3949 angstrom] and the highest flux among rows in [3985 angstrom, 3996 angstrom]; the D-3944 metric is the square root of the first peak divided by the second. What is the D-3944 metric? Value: 0.84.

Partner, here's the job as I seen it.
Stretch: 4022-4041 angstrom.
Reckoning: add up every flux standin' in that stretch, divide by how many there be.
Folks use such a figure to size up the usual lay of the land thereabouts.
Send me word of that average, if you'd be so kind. 71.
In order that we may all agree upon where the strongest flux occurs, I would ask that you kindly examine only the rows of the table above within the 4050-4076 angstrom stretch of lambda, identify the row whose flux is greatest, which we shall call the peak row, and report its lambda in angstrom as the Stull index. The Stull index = 4052.62 angstrom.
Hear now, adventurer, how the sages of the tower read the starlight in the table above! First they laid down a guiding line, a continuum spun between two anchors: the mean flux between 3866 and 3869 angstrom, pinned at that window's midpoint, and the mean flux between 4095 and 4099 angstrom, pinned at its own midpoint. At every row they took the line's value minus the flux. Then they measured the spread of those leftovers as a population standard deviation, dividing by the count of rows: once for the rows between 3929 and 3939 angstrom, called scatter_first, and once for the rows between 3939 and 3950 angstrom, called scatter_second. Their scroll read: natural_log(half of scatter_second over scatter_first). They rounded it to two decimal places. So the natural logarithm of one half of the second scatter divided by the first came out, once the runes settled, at -0.36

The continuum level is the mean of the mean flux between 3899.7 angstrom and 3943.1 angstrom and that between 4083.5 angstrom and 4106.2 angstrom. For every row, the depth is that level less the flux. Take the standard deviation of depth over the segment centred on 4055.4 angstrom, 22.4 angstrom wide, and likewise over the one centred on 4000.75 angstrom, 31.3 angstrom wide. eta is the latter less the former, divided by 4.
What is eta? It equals -1.0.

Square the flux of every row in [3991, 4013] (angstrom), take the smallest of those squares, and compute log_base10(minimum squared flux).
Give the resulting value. 3.45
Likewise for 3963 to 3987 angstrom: 2.01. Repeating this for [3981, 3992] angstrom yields 3.55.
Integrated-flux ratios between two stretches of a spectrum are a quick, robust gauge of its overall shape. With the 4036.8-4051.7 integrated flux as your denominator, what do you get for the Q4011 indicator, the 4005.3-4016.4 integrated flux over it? 0.76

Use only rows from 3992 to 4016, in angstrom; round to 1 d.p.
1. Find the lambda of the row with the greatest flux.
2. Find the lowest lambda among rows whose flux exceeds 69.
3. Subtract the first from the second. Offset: -9.2 angstrom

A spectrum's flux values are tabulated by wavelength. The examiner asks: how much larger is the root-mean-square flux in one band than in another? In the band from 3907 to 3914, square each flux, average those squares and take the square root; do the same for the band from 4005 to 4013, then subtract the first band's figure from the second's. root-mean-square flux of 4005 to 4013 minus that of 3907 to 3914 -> 13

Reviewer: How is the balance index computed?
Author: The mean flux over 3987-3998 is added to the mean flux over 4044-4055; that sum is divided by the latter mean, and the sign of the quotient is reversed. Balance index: -2.00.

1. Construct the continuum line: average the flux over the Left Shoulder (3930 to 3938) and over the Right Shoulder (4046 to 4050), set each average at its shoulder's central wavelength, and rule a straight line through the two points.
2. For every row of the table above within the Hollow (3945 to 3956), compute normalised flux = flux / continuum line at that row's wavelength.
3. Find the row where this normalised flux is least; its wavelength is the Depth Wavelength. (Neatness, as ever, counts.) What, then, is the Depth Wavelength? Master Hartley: 3953.08 angstrom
